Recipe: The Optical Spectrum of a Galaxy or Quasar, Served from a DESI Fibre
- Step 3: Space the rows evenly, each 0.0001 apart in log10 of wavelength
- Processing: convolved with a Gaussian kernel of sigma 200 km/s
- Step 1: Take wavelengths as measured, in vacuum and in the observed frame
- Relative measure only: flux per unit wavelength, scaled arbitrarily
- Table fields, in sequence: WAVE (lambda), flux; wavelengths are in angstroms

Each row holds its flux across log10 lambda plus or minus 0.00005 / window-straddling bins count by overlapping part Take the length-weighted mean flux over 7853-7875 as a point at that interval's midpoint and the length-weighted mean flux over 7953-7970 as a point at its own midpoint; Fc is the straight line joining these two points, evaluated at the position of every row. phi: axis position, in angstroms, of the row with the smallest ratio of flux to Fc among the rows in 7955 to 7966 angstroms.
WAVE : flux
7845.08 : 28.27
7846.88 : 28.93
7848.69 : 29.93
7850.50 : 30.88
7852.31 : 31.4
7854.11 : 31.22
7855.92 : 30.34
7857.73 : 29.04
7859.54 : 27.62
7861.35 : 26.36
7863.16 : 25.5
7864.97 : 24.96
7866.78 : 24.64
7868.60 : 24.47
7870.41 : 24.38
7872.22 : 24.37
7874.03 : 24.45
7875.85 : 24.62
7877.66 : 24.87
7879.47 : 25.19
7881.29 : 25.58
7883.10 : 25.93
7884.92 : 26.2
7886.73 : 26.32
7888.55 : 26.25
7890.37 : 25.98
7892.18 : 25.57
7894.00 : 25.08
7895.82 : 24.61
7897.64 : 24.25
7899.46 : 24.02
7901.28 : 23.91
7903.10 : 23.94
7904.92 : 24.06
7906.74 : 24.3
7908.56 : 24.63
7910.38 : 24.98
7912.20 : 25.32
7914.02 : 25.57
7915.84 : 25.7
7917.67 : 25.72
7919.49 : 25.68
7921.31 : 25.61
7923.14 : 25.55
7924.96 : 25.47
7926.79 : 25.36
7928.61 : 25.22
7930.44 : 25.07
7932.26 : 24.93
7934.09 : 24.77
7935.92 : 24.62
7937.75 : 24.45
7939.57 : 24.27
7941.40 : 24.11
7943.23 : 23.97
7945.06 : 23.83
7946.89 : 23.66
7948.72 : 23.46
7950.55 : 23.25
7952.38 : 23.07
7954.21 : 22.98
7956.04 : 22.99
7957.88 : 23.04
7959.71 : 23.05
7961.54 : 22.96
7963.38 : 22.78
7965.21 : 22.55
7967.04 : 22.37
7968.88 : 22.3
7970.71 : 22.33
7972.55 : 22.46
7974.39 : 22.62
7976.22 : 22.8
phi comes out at 7965.21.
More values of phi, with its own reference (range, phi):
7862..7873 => 7870.41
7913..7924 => 7914.02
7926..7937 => 7935.92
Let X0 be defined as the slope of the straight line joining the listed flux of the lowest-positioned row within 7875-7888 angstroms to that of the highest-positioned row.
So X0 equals 0.16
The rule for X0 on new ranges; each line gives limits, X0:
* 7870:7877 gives 0.04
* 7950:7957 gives -0.05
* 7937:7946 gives -0.08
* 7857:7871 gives -0.37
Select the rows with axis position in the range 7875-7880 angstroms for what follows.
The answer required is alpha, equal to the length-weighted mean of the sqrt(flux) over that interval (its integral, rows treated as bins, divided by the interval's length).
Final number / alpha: 5.00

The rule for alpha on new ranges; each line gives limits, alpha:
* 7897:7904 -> 4.90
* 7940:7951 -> 4.87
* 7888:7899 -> 5.02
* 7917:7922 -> 5.07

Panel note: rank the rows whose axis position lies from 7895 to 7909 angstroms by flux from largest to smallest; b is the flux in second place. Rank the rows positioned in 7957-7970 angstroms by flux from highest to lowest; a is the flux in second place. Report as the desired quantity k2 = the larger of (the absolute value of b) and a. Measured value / 24.6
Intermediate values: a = 23.04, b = 24.61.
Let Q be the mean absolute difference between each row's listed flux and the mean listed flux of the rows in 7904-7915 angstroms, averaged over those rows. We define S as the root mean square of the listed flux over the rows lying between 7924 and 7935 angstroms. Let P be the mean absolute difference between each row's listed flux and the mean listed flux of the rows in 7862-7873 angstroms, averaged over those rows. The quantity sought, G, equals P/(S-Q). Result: 0.014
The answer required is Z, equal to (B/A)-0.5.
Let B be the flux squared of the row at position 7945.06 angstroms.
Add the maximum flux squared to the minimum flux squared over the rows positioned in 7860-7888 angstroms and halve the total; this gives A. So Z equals 0.381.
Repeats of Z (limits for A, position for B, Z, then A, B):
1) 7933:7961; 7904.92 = 0.514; 571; 579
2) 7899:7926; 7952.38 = 0.363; 617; 532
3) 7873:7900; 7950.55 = 0.351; 635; 541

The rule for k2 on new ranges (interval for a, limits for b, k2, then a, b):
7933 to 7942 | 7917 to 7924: 25.7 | 24.62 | 25.68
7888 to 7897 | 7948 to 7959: 26.0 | 25.98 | 23.25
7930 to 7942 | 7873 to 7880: 24.9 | 24.93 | 24.87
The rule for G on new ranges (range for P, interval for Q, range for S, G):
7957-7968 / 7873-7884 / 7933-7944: 0.009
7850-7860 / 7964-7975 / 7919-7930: 0.046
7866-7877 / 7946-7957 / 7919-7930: 0.004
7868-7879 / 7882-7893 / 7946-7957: 0.006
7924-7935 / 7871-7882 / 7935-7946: 0.009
